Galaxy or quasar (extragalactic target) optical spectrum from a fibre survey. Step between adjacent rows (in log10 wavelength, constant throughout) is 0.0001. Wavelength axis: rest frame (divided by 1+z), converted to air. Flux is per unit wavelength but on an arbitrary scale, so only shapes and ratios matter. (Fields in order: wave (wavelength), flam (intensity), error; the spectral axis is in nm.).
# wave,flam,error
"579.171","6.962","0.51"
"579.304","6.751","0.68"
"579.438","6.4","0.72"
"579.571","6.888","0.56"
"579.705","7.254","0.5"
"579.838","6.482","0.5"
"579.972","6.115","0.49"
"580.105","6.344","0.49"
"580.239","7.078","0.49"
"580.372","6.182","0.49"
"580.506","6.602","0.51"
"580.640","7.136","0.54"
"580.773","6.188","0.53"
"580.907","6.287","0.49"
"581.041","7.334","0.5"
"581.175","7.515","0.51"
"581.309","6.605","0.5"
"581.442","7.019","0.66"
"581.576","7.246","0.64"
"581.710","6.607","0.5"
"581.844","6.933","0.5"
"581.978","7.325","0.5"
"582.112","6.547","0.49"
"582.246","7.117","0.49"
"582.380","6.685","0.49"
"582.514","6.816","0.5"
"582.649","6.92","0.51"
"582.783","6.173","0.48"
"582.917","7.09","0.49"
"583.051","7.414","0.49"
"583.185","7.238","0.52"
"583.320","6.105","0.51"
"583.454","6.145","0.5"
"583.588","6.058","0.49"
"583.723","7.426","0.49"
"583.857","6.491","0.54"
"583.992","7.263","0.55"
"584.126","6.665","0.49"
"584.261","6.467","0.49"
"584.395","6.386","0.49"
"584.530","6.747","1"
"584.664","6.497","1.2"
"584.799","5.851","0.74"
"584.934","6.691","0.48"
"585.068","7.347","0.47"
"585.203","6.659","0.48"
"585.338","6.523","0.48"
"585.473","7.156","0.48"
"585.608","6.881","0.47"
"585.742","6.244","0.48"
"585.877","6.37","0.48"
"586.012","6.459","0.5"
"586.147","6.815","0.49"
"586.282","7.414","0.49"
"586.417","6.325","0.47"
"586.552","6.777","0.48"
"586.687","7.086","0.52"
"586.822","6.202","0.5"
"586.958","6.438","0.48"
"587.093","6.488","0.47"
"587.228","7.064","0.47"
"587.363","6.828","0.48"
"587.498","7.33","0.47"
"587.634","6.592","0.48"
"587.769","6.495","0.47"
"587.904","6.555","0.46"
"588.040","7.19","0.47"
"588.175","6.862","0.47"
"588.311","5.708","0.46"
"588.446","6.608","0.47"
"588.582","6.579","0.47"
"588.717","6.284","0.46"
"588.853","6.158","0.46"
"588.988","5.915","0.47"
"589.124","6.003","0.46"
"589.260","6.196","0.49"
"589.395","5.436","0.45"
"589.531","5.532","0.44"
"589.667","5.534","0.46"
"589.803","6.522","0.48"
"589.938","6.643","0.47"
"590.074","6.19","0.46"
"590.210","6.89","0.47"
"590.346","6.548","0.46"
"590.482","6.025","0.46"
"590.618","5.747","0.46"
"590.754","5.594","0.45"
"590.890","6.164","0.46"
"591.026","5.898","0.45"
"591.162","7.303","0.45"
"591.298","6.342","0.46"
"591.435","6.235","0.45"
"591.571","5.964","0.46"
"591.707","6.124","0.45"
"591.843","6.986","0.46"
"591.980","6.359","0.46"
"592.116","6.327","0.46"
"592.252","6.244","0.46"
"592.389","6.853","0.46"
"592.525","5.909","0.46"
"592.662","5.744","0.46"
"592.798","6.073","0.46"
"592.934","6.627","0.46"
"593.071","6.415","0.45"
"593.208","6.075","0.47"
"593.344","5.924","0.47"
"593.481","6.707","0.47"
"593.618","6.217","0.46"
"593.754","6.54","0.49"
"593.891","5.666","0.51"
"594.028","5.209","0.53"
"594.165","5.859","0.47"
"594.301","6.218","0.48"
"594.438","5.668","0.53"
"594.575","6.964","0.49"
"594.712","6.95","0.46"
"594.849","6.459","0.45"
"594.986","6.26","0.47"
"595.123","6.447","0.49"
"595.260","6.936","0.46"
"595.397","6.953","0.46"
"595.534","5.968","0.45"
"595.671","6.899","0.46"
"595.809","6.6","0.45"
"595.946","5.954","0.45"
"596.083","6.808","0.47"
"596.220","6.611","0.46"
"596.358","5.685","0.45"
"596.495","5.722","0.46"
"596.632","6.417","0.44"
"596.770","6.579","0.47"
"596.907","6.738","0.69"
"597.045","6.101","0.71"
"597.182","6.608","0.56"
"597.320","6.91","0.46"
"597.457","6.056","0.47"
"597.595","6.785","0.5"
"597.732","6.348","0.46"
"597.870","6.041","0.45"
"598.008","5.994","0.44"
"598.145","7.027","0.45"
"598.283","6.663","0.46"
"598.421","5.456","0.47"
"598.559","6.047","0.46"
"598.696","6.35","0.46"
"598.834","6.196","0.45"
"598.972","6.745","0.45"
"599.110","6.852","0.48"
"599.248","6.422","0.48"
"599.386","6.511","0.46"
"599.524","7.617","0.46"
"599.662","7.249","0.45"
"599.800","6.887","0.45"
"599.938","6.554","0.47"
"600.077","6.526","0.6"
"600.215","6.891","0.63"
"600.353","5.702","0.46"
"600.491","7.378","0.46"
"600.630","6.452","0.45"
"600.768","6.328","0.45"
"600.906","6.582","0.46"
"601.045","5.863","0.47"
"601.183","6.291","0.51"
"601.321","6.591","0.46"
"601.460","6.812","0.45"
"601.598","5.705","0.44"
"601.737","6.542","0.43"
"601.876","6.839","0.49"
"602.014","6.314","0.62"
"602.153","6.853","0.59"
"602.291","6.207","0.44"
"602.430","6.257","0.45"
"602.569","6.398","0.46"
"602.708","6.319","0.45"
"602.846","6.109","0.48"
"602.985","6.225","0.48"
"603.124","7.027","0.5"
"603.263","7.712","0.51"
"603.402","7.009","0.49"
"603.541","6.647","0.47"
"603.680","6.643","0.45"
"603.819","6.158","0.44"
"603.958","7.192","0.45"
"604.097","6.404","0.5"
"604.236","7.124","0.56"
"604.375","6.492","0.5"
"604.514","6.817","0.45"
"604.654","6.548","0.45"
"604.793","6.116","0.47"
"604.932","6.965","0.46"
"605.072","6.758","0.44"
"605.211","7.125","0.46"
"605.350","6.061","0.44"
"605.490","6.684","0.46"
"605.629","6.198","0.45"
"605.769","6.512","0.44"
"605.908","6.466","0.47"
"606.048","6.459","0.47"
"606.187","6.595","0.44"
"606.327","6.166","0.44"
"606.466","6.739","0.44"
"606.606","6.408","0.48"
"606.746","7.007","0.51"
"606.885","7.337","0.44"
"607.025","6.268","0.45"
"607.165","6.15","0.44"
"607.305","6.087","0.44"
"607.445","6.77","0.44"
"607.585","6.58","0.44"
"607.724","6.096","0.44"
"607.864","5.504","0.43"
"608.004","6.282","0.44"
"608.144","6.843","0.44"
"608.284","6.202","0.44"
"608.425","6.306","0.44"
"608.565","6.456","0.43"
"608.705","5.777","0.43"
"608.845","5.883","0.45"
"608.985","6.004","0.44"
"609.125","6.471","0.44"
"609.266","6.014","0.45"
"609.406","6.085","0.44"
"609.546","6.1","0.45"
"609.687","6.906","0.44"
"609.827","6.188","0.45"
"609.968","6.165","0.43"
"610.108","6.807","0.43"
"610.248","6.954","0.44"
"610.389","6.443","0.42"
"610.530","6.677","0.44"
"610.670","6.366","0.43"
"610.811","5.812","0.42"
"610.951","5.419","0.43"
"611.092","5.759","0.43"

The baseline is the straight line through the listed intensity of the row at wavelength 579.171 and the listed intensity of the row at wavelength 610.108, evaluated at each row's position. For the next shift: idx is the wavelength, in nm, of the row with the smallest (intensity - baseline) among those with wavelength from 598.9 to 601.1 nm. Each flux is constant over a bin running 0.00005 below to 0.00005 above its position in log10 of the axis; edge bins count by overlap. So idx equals 600.353 nm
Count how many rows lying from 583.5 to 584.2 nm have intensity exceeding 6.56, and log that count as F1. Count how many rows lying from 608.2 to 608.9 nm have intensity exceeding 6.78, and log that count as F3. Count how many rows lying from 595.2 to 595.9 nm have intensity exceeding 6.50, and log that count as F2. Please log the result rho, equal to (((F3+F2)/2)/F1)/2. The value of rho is 0.33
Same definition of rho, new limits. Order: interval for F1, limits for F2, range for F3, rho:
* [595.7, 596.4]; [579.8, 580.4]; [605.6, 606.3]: 0.08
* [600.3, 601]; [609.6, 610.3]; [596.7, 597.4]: 0.50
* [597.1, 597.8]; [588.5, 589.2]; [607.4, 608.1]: 0.08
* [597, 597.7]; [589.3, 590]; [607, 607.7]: 0.17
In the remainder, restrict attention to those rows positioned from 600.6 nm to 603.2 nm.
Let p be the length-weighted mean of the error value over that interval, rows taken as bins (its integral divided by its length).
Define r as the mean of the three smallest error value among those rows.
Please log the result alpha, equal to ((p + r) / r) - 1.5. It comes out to 0.596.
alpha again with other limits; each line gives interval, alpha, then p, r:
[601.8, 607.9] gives 0.574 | 0.469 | 0.437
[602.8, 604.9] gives 0.574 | 0.480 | 0.447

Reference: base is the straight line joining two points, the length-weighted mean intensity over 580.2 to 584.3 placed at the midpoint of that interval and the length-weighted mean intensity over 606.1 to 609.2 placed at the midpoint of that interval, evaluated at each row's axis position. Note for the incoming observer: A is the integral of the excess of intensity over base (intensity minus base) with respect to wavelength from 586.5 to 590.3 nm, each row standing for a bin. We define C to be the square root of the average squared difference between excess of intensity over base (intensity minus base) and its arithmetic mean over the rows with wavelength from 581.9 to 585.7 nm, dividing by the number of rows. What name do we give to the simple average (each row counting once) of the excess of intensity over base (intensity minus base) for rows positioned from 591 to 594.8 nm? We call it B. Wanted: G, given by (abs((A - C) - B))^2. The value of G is 1.2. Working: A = -0.99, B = -0.35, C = 0.44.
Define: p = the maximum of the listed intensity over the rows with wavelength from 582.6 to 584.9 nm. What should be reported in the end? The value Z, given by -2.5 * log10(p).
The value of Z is -2.177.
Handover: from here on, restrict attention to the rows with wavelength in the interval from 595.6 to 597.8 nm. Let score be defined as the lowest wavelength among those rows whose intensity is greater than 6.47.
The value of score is 595.671 nm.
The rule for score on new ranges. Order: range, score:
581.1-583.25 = 581.175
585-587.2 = 585.068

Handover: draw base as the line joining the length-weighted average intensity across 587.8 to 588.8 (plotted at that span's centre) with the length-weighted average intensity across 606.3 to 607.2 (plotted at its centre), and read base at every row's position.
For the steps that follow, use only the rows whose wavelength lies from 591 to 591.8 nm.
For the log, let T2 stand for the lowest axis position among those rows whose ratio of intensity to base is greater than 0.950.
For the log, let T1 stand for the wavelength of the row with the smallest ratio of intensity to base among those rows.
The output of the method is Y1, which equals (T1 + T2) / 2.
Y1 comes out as 591.09 nm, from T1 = 591.026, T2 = 591.162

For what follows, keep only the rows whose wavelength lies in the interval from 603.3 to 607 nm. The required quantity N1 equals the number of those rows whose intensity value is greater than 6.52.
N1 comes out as 15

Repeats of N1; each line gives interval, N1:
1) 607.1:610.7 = 7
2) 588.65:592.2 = 6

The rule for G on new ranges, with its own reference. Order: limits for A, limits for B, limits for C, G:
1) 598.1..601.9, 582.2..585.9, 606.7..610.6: 0.0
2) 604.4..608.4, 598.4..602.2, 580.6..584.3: 0.0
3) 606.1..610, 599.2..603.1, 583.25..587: 0.3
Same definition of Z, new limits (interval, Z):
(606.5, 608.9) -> -2.164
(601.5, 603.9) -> -2.218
